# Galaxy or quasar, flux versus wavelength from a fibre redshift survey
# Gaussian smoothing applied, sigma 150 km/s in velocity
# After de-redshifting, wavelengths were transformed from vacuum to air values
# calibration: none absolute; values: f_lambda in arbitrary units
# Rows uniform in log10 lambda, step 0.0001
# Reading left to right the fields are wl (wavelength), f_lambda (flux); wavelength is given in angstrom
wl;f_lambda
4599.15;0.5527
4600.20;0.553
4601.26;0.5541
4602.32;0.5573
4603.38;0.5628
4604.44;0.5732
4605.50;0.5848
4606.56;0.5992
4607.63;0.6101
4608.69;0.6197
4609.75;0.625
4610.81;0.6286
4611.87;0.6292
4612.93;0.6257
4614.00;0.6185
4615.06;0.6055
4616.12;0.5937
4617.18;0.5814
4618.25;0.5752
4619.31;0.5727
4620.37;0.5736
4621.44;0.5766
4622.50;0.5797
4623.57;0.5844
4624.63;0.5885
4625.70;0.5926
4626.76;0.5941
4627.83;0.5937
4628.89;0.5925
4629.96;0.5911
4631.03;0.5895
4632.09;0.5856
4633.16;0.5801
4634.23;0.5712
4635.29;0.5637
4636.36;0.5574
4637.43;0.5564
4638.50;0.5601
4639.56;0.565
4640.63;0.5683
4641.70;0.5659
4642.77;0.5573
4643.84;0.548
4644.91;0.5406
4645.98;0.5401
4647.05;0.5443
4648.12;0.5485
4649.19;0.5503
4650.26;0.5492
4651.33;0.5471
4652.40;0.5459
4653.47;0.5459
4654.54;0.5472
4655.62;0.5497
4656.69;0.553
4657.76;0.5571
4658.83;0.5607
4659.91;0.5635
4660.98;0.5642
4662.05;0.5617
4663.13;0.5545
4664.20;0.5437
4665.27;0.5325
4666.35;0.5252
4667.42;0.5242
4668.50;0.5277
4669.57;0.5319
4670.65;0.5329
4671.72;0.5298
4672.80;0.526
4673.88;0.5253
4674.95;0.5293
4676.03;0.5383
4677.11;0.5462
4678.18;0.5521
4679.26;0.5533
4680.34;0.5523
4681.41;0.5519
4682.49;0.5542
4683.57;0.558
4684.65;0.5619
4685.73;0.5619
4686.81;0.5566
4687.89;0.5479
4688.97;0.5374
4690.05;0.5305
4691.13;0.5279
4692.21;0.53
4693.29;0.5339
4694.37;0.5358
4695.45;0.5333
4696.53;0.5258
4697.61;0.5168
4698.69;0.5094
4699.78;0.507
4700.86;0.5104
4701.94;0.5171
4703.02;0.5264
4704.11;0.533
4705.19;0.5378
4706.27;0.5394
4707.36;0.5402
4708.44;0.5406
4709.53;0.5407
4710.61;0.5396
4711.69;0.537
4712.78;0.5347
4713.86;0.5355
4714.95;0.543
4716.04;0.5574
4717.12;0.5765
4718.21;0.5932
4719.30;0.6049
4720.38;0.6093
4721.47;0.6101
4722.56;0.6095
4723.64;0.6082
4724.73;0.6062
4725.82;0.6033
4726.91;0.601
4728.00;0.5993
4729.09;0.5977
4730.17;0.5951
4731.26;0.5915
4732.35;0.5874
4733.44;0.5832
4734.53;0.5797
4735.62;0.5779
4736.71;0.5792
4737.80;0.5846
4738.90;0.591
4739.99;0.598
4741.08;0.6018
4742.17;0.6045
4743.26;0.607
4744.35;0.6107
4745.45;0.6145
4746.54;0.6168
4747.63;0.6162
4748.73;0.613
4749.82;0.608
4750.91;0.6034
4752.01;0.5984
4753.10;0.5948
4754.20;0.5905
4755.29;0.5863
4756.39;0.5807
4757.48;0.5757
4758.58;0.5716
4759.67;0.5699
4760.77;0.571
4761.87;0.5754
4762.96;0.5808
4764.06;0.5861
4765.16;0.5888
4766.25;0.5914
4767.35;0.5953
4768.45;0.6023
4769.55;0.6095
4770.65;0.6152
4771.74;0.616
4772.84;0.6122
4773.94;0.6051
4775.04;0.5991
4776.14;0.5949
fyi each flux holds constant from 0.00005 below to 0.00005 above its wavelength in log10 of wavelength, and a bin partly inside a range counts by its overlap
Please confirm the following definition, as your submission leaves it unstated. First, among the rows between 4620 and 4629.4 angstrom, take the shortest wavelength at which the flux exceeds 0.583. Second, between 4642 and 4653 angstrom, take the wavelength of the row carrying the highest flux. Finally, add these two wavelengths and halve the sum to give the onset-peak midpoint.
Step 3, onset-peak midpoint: 4633.2 angstrom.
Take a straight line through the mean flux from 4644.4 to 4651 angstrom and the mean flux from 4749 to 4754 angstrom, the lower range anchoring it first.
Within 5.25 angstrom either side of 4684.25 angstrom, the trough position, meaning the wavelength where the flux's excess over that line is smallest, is 4688.97 angstrom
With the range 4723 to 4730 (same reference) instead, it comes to 4729.09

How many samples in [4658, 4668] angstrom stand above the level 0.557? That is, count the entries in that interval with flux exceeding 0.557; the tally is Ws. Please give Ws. 4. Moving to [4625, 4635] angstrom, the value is 9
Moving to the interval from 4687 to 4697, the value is 0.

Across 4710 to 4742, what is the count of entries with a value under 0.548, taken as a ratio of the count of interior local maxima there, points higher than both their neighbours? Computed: 5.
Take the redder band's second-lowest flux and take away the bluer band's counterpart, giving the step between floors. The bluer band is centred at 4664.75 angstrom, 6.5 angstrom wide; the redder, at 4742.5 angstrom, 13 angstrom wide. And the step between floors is 0.059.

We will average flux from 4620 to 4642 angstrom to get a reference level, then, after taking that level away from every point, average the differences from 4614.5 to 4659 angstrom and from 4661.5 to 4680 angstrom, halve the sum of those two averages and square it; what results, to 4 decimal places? 0.0006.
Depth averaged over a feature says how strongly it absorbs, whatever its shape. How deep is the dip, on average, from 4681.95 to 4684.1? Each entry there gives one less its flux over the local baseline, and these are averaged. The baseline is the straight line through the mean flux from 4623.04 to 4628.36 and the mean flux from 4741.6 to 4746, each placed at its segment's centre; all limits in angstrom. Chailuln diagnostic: 0.073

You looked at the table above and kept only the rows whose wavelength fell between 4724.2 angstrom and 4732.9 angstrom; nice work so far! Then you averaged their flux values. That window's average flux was 0.598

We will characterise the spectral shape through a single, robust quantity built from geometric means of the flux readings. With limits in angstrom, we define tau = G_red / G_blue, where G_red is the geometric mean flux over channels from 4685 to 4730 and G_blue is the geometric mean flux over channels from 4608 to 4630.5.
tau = 0.93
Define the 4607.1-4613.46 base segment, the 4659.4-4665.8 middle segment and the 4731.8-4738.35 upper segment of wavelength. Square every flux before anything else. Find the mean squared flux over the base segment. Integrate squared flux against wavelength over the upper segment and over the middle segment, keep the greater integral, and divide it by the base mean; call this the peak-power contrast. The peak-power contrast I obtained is 5.7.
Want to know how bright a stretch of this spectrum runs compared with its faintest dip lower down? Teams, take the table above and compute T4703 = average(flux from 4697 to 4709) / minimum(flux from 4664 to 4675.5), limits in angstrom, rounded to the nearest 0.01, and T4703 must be 1.00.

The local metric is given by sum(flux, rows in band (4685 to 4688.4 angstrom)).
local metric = 1.7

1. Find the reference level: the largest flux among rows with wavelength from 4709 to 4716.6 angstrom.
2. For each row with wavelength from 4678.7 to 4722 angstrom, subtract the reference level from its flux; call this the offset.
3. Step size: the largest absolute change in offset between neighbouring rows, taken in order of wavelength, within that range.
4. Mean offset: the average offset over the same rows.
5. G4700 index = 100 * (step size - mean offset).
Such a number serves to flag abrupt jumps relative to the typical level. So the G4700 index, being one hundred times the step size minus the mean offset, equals 3.1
